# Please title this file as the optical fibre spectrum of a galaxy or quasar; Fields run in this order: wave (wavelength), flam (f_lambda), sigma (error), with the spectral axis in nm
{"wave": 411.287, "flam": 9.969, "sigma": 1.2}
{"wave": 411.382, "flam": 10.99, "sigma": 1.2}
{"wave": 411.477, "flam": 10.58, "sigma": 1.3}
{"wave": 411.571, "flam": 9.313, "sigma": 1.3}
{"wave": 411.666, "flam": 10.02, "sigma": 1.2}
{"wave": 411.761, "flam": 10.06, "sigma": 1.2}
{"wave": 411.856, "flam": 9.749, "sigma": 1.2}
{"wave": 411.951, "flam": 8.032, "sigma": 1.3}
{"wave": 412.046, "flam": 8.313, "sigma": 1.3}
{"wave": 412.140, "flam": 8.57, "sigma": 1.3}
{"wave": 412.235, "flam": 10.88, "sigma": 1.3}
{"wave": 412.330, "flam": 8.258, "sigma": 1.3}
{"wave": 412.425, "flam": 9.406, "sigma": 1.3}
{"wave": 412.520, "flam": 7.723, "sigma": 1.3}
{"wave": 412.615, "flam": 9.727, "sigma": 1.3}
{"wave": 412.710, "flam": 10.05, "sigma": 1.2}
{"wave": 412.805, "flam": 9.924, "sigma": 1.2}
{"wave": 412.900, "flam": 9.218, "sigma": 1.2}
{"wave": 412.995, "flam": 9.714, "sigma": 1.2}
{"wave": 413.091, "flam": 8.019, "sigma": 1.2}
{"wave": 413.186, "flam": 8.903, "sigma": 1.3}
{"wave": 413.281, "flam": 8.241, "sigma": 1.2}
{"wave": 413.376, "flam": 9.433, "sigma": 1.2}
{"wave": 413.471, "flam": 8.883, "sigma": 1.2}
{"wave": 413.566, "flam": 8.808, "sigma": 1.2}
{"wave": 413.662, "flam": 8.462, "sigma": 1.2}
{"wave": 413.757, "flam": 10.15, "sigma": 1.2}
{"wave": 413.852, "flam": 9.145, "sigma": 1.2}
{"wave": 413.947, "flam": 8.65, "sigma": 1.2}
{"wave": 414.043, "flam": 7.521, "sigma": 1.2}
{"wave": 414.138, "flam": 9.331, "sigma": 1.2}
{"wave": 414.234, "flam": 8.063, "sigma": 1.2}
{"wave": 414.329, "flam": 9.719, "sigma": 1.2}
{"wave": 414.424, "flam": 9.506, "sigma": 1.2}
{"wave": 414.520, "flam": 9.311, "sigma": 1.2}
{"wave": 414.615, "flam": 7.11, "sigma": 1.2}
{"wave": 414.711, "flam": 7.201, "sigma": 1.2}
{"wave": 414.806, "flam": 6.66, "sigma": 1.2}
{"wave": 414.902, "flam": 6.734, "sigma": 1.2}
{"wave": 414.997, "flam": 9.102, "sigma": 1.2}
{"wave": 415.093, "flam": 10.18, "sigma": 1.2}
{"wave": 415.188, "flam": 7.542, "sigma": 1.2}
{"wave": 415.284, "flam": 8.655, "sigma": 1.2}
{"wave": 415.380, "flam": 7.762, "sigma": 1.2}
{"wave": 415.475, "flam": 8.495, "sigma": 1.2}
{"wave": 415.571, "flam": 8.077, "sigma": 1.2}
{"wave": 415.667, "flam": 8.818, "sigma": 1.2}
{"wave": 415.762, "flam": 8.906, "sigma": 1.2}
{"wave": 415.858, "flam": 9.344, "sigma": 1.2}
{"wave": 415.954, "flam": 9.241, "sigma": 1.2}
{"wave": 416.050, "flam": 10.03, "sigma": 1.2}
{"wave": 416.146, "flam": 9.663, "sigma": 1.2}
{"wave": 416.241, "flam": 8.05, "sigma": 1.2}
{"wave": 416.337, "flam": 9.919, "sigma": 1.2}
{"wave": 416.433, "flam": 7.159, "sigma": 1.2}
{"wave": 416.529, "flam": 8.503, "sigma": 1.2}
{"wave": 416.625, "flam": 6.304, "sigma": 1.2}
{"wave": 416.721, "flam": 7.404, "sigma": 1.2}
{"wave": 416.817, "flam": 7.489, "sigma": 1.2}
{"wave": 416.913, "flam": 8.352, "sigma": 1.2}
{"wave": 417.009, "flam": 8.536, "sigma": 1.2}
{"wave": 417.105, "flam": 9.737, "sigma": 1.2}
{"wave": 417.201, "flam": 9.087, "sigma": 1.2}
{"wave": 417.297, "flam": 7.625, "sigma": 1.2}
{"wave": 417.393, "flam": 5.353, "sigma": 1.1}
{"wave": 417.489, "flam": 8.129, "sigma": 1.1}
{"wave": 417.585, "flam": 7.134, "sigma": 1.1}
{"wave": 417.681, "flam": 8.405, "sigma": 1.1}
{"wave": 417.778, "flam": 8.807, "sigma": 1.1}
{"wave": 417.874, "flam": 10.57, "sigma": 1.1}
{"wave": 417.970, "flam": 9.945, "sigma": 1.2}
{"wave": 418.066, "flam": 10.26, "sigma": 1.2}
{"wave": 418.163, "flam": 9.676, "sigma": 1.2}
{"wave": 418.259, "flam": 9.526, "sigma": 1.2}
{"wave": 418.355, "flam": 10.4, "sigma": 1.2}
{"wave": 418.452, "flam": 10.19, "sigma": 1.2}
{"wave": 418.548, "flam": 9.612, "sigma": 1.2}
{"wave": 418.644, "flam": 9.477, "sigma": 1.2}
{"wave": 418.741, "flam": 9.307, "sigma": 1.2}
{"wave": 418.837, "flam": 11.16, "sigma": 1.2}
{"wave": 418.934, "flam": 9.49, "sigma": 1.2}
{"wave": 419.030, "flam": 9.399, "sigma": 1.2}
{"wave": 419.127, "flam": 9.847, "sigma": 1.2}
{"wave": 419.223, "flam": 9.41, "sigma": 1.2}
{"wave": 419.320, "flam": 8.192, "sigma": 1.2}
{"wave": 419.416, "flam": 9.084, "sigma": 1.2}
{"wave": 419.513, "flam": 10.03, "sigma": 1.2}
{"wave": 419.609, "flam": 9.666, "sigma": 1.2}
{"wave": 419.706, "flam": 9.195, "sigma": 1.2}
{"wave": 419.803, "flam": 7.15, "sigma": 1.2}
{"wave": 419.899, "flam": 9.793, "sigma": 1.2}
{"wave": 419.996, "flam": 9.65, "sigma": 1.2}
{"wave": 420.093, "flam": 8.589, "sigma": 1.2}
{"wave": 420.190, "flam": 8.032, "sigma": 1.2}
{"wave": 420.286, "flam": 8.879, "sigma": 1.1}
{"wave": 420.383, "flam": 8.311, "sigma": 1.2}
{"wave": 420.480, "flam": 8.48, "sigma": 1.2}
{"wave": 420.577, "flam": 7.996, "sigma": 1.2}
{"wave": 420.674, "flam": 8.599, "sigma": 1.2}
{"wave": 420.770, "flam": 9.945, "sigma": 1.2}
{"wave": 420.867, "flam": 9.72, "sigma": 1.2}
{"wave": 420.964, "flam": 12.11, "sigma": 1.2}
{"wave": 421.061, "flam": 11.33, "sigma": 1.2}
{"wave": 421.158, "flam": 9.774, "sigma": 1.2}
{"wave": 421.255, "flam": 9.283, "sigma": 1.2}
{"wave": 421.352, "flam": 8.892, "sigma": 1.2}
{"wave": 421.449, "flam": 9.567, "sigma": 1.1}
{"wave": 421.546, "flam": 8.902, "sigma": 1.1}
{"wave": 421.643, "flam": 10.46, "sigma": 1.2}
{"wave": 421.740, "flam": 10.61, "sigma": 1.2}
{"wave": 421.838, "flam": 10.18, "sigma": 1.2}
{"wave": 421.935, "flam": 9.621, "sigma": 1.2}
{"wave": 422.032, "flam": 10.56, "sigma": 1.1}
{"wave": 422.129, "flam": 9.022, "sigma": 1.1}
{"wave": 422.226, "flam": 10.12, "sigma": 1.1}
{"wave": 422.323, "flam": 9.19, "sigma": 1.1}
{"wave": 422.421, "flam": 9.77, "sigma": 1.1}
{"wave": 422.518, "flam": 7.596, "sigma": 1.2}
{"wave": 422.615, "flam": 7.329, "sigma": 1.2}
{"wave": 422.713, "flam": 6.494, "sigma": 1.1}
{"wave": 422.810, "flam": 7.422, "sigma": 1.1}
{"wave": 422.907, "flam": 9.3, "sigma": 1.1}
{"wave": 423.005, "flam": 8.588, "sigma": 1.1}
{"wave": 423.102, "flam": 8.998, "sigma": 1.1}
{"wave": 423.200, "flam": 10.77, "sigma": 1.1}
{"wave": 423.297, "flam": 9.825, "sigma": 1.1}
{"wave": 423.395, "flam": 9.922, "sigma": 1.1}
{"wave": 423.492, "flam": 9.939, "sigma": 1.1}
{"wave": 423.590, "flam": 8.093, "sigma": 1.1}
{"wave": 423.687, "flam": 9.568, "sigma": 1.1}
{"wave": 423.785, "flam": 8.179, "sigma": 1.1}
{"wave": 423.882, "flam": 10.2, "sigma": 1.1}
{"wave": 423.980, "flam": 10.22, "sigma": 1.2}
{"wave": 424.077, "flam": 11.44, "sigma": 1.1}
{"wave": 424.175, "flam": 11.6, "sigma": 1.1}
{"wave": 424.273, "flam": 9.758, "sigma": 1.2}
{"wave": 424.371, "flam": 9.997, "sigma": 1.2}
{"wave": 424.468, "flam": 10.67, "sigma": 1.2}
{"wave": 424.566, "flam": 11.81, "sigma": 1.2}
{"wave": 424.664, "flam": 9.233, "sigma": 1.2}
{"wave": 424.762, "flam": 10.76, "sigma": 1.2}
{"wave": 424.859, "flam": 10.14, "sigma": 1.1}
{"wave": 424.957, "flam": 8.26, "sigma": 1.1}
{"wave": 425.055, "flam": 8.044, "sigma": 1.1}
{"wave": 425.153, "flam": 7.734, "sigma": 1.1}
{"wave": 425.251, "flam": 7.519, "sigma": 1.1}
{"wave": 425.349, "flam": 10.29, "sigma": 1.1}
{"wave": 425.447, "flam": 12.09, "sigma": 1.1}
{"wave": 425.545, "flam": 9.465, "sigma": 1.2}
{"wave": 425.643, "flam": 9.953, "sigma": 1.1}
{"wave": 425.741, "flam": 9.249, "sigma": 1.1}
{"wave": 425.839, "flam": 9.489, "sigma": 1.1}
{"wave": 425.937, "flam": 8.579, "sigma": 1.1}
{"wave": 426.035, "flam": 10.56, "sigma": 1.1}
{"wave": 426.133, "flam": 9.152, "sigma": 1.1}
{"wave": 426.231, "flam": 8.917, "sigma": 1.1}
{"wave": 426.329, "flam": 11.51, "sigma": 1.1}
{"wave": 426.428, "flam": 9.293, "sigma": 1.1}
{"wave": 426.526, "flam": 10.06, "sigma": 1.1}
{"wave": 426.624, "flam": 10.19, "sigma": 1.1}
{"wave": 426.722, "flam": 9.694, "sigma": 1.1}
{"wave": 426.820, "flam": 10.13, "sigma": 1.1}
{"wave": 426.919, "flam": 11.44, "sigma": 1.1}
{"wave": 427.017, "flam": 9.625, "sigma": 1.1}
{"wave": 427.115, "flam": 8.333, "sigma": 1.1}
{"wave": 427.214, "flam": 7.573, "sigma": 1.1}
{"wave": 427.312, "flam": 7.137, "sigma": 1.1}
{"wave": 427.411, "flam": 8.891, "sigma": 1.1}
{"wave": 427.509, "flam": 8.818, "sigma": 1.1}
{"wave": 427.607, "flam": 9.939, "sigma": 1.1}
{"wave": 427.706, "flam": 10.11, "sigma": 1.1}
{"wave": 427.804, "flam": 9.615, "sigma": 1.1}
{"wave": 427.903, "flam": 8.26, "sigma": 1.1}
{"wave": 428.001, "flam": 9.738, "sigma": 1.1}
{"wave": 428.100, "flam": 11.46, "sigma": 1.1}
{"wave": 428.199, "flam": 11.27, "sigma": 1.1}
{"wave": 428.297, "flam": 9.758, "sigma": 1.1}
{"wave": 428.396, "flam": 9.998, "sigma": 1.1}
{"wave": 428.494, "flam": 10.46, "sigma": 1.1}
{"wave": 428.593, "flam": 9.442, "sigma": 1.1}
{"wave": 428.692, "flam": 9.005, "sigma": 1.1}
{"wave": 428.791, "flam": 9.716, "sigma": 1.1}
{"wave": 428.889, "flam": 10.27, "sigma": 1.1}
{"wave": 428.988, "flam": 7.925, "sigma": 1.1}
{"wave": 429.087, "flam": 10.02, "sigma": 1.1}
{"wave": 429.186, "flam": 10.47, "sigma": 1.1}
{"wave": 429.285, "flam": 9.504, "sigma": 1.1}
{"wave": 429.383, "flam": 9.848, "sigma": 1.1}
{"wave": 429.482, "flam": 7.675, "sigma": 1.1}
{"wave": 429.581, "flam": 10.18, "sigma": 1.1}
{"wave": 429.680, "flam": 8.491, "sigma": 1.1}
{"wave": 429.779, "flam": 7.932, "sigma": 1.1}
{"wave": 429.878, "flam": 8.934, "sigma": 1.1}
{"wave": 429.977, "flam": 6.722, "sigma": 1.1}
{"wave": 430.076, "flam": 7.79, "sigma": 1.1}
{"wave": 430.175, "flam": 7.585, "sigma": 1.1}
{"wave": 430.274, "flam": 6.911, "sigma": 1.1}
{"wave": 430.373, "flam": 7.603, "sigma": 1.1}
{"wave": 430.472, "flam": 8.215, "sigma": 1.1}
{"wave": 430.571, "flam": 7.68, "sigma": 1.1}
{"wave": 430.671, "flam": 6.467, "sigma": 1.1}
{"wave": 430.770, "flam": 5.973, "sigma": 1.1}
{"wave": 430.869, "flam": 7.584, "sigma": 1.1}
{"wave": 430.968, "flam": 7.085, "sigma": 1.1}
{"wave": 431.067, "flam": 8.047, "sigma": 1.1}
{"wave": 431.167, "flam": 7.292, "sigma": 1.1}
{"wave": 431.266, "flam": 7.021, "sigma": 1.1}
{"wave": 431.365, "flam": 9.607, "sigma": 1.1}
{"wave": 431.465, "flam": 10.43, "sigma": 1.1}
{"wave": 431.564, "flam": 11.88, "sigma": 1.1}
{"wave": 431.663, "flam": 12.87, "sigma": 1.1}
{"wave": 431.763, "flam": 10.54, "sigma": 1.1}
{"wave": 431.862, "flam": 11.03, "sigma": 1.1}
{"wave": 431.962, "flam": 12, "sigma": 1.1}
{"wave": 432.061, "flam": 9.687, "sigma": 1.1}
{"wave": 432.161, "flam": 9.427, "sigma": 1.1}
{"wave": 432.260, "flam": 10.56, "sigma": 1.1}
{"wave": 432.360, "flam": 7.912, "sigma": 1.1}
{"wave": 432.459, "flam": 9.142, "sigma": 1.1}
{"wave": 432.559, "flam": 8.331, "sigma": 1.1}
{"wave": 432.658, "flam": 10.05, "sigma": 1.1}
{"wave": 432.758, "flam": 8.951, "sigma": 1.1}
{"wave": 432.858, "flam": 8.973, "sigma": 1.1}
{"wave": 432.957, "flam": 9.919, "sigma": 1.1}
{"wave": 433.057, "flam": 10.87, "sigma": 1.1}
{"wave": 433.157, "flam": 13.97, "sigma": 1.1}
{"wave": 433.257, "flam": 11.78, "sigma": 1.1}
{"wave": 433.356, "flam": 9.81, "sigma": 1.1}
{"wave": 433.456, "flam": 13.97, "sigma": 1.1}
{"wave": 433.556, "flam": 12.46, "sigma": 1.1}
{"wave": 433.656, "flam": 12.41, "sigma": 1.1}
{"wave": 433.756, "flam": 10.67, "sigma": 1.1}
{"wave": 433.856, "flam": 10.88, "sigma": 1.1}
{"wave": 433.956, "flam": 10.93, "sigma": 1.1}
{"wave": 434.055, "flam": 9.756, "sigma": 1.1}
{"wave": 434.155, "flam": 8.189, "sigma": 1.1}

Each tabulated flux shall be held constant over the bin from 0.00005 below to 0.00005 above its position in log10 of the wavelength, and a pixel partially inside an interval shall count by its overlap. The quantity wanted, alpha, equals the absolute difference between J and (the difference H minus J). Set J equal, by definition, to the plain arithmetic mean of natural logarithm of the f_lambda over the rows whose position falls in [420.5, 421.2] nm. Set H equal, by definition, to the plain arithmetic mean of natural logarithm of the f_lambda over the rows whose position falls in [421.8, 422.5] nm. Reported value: 2.29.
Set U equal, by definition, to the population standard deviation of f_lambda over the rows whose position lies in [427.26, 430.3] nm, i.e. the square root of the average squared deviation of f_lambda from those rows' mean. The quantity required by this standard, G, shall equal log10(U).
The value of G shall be 0.09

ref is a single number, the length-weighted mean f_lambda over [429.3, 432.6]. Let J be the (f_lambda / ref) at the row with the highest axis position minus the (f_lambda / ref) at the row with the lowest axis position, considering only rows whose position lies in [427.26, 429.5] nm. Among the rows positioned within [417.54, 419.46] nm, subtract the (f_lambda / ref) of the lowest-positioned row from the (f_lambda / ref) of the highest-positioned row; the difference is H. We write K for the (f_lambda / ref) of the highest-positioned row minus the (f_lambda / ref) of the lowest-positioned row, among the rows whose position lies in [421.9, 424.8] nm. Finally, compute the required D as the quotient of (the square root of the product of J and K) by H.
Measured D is 0.4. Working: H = 0.22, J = 0.06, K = 0.13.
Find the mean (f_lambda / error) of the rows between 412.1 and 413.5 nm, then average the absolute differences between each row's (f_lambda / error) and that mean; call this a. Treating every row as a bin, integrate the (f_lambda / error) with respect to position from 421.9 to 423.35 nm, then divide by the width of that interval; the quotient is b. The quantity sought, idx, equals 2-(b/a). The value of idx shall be -10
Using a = 0.65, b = 8.0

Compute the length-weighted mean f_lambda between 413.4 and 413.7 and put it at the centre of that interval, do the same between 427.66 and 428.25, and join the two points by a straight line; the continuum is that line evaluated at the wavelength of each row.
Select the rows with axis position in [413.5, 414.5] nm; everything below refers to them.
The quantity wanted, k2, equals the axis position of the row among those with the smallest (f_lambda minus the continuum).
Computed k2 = 414.043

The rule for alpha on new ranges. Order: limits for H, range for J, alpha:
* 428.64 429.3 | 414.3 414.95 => 1.89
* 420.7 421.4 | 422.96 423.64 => 2.17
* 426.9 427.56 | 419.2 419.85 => 2.21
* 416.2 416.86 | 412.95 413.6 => 2.31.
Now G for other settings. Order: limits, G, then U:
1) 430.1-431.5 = 0.05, 1.12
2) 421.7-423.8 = 0.06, 1.16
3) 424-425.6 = 0.15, 1.42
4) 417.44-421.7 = 0.00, 1.00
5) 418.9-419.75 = -0.30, 0.50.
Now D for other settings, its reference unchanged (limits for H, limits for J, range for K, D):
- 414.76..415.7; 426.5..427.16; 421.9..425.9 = 0.2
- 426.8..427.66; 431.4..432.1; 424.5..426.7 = -5.7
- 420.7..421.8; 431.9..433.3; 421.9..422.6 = 1.0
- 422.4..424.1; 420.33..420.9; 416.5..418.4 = 1.0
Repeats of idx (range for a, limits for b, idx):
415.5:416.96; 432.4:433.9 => -11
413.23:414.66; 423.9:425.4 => -14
